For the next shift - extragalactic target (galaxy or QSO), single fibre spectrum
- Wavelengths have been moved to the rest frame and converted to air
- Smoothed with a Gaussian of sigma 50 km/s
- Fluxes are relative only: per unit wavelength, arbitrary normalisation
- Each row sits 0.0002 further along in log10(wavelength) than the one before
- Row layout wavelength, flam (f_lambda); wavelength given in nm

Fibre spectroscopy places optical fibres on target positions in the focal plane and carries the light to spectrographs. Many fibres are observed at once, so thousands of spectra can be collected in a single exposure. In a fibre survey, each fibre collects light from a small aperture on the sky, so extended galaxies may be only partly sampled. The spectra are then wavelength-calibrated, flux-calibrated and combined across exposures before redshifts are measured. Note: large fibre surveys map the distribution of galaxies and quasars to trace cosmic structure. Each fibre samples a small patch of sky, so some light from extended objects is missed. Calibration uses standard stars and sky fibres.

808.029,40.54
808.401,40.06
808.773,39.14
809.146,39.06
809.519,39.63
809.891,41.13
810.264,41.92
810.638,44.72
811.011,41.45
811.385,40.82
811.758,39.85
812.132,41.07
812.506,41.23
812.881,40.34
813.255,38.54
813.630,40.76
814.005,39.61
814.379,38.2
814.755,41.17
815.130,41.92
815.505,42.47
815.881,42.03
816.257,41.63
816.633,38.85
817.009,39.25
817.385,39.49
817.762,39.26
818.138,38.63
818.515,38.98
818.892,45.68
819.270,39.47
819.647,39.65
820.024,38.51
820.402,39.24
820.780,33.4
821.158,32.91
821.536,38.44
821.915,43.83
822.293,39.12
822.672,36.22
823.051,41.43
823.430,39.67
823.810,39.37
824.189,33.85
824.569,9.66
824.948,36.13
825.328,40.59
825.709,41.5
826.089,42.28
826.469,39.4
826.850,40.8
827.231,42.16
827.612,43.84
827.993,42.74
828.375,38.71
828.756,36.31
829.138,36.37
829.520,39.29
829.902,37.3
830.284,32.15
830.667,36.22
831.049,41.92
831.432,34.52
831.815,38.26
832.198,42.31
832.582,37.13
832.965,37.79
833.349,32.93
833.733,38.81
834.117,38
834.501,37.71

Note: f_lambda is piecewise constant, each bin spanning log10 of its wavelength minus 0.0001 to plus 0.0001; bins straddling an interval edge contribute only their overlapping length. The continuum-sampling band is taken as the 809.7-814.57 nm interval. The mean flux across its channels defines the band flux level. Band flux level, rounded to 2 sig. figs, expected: 41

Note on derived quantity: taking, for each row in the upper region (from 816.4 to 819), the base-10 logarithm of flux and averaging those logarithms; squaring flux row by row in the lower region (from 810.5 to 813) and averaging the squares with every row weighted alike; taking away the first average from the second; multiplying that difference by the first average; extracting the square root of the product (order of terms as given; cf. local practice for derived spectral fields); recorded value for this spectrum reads 52.3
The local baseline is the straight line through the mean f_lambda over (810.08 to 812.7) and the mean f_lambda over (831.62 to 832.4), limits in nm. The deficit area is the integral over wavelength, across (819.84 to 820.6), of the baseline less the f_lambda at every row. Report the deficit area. 1.6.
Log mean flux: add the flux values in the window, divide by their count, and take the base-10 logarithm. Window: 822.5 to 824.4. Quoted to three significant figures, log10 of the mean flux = 1.58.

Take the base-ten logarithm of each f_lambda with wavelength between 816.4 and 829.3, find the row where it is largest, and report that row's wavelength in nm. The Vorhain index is 818.892 nm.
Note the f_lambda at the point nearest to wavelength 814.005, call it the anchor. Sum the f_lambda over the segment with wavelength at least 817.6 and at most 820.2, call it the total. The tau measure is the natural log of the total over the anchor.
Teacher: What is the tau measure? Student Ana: 2.0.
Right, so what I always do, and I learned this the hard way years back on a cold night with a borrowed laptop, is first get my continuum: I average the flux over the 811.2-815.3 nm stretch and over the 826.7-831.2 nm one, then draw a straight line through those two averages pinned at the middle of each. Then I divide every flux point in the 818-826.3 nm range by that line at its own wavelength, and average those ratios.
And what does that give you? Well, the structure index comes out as 0.95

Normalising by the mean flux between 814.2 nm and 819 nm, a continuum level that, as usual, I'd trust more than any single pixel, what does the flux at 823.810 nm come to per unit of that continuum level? 0.97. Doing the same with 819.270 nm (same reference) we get 0.97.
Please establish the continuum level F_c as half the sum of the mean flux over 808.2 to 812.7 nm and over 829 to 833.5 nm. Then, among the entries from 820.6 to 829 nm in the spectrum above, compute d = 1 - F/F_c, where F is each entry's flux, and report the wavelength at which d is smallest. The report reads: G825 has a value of 827.612 nm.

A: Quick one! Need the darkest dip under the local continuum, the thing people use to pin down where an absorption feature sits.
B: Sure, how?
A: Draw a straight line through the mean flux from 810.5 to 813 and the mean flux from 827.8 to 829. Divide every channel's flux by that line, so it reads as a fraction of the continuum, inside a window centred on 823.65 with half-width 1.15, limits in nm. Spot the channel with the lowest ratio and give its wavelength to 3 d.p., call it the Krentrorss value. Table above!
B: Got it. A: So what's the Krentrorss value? 824.569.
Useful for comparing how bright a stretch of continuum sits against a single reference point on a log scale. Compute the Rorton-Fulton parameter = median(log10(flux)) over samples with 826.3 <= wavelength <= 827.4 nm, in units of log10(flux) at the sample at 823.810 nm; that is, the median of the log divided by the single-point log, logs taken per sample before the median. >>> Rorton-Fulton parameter 1.01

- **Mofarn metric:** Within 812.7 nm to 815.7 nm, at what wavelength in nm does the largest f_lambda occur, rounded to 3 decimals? 815.505 nm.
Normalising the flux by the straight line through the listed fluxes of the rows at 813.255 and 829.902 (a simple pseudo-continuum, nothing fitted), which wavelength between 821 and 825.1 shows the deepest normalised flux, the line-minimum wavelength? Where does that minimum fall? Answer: 824.569 nm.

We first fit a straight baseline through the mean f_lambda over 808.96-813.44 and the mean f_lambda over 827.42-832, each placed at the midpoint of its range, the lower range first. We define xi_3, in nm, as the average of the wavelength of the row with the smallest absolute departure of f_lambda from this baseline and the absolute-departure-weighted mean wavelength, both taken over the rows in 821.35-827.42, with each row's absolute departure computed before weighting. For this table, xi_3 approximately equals 823.43 nm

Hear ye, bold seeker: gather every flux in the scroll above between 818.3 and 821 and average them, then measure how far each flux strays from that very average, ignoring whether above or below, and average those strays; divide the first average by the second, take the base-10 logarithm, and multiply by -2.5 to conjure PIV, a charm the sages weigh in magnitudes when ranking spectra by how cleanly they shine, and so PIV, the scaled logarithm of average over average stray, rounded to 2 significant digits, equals -3.2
